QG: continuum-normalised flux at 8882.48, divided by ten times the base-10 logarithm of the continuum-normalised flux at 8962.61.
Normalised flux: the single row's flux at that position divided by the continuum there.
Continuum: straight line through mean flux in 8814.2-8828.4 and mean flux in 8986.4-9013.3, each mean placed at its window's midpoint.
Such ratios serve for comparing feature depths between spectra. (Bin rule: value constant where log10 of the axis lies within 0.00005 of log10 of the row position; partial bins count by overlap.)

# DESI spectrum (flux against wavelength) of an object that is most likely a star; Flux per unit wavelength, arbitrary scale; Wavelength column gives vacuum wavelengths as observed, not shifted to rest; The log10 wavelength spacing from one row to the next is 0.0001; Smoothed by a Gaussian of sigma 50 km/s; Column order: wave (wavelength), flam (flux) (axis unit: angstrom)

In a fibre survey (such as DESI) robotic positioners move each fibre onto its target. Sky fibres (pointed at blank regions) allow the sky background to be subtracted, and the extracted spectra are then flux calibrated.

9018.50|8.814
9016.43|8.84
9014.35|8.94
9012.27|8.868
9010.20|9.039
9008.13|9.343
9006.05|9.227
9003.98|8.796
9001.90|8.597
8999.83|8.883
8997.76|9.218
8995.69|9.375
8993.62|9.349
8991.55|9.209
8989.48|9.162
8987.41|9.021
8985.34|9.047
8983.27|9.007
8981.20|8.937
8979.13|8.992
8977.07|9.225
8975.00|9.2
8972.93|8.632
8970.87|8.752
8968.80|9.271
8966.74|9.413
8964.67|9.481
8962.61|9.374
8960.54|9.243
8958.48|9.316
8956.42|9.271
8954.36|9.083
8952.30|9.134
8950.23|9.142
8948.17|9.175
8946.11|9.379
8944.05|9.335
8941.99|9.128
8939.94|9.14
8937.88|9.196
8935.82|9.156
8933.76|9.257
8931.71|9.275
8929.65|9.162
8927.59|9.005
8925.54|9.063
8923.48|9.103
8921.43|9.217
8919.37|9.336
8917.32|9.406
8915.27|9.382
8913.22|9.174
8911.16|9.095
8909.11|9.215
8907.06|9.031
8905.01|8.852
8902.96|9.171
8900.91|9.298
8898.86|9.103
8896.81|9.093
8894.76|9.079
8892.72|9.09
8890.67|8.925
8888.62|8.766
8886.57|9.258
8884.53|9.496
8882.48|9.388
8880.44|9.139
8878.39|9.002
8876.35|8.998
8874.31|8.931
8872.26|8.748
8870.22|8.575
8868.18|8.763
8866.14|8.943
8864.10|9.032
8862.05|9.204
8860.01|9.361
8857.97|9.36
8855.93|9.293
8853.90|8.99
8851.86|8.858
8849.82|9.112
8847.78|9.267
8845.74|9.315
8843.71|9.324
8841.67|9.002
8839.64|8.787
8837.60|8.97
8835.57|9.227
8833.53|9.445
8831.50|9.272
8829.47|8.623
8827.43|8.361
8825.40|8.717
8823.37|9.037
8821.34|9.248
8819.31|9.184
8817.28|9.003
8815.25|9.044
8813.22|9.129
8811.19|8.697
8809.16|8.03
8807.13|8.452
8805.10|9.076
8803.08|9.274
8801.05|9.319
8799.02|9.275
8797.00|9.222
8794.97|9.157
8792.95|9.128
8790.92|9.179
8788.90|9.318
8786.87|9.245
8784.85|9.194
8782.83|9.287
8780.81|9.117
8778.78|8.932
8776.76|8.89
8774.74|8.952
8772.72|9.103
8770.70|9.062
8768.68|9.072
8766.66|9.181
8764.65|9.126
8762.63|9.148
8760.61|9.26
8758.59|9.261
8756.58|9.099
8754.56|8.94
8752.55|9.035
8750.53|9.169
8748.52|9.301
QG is 7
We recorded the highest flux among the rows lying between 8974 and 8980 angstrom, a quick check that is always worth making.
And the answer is 9.225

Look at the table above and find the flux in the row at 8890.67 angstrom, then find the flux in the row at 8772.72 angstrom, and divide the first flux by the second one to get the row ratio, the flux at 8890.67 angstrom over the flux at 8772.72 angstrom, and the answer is 0.98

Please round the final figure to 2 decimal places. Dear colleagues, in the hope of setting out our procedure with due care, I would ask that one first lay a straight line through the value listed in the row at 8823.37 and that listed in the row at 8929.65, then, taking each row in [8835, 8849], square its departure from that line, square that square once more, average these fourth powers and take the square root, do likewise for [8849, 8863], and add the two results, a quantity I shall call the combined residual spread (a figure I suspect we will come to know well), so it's 0.10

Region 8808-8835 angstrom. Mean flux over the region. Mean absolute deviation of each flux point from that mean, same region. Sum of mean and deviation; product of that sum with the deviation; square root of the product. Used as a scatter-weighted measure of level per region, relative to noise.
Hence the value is 1.73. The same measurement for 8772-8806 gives 0.99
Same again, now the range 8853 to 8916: 1.25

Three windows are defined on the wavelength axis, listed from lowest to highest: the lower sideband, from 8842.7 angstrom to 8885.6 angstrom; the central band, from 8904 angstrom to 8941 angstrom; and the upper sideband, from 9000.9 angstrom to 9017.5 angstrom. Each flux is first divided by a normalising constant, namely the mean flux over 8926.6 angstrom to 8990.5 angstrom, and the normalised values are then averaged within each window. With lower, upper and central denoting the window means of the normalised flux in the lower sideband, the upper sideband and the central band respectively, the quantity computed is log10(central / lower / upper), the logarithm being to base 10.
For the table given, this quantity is 0.013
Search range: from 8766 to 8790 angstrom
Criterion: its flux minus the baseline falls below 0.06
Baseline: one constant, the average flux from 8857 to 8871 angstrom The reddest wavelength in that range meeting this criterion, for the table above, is 8778.78 angstrom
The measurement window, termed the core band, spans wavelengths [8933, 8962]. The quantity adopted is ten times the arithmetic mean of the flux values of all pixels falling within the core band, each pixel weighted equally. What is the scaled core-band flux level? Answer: 92.1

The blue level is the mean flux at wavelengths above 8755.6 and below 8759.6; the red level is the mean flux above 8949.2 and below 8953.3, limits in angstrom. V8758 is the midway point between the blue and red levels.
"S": 9.16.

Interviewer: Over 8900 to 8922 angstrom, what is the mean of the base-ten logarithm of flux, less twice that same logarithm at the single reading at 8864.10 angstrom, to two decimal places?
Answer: -0.95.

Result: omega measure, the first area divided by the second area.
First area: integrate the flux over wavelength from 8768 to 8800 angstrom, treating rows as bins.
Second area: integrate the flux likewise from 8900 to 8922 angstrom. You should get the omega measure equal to 1.4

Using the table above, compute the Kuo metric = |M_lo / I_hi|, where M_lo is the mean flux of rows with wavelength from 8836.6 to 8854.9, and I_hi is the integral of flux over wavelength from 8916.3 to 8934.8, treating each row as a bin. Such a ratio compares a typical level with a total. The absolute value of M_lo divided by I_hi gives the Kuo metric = 0.0533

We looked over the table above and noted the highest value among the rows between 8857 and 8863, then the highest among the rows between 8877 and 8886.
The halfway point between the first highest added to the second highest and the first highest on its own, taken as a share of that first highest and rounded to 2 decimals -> 1.51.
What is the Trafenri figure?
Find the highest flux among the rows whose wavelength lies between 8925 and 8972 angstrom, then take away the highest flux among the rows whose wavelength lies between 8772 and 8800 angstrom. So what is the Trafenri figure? 0.16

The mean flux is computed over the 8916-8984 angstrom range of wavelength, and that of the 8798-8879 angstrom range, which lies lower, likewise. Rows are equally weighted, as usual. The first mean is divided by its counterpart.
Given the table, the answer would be 1.02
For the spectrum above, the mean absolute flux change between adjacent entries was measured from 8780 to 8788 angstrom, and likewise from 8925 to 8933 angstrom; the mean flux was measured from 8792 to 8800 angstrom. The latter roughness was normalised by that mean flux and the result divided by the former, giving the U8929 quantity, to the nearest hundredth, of 0.11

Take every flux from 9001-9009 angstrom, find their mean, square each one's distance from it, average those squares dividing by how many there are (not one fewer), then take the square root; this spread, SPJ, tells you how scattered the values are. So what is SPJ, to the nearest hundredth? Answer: 0.31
